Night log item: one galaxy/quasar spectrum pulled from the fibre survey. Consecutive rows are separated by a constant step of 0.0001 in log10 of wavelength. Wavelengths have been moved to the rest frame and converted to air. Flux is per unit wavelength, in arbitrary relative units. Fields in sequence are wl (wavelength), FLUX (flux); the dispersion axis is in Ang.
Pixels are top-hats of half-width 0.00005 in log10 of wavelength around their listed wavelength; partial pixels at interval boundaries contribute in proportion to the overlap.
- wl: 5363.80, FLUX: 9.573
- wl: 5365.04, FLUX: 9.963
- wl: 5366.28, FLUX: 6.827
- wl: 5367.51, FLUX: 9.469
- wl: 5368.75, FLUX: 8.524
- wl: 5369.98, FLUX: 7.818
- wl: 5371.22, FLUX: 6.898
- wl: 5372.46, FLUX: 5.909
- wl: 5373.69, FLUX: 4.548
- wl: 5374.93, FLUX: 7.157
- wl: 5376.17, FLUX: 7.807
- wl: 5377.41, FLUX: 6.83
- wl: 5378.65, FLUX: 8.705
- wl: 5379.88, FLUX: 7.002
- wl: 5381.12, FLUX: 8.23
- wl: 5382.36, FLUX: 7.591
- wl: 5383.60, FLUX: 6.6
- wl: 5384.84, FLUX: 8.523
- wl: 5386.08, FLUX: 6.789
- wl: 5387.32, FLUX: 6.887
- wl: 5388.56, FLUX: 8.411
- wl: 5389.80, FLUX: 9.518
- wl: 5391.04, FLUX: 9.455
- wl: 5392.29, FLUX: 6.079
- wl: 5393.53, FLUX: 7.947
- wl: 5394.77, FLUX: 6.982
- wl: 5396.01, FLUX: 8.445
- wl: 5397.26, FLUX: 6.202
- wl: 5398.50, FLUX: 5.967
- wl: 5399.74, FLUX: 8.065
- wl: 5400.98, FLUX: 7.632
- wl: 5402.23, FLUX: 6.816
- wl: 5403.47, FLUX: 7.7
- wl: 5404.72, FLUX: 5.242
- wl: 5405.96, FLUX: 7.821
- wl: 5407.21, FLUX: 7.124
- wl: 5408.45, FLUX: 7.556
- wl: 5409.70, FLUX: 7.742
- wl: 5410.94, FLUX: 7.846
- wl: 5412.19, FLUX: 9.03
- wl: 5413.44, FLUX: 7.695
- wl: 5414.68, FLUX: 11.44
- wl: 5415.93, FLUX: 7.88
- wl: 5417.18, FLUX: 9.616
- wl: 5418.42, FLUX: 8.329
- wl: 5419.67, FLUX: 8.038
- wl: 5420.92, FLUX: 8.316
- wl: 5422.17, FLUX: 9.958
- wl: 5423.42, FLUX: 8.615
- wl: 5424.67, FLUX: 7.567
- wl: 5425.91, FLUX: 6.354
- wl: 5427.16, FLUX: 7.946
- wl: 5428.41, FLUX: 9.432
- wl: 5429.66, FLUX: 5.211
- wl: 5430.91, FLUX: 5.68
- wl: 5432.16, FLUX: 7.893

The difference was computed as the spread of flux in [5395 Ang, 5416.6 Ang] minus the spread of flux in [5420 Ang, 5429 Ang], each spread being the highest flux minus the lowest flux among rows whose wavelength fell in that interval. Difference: 2.6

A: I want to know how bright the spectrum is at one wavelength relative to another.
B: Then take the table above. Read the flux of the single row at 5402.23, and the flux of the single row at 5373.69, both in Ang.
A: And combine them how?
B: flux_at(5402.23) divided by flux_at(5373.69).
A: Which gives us 1.5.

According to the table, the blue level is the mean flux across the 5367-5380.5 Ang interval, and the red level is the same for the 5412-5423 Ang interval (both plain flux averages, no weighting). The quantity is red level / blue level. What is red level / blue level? 1.22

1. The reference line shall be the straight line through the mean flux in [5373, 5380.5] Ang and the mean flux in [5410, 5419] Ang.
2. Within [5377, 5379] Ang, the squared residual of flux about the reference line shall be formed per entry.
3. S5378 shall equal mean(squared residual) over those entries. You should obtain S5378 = 1.3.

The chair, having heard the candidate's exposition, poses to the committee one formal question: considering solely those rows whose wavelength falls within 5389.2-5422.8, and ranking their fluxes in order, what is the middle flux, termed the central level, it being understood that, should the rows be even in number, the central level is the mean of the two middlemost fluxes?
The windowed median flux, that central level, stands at 7.8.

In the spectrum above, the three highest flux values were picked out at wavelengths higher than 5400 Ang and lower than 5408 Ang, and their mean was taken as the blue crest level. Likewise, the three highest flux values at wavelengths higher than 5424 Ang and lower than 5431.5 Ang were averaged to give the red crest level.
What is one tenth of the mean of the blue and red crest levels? 0.80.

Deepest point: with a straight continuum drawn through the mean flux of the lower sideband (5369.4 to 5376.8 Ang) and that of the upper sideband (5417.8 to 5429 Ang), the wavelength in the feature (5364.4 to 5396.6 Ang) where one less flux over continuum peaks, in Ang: 5373.69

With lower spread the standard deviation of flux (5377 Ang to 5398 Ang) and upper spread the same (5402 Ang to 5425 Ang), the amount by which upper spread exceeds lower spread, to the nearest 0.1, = 0.2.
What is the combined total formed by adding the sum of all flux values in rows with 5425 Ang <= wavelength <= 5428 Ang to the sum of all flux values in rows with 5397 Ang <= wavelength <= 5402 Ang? 42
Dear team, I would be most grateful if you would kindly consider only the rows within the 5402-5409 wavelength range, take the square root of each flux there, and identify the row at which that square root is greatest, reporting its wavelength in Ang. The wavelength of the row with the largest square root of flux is 5405.96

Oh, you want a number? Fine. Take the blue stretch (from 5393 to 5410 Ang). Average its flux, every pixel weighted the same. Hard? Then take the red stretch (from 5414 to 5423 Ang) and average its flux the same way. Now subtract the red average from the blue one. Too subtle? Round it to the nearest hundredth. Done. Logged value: -1.85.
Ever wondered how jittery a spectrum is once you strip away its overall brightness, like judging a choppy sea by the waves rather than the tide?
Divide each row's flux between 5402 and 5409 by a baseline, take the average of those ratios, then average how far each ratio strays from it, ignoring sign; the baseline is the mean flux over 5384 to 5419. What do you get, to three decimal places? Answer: 0.087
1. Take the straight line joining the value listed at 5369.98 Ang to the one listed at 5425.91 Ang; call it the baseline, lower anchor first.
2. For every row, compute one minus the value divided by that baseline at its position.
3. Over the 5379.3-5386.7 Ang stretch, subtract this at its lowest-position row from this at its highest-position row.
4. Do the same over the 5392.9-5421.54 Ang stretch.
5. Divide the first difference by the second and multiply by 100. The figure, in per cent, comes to -5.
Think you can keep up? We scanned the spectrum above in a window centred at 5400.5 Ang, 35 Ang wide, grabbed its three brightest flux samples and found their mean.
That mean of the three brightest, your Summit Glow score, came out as 10.2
